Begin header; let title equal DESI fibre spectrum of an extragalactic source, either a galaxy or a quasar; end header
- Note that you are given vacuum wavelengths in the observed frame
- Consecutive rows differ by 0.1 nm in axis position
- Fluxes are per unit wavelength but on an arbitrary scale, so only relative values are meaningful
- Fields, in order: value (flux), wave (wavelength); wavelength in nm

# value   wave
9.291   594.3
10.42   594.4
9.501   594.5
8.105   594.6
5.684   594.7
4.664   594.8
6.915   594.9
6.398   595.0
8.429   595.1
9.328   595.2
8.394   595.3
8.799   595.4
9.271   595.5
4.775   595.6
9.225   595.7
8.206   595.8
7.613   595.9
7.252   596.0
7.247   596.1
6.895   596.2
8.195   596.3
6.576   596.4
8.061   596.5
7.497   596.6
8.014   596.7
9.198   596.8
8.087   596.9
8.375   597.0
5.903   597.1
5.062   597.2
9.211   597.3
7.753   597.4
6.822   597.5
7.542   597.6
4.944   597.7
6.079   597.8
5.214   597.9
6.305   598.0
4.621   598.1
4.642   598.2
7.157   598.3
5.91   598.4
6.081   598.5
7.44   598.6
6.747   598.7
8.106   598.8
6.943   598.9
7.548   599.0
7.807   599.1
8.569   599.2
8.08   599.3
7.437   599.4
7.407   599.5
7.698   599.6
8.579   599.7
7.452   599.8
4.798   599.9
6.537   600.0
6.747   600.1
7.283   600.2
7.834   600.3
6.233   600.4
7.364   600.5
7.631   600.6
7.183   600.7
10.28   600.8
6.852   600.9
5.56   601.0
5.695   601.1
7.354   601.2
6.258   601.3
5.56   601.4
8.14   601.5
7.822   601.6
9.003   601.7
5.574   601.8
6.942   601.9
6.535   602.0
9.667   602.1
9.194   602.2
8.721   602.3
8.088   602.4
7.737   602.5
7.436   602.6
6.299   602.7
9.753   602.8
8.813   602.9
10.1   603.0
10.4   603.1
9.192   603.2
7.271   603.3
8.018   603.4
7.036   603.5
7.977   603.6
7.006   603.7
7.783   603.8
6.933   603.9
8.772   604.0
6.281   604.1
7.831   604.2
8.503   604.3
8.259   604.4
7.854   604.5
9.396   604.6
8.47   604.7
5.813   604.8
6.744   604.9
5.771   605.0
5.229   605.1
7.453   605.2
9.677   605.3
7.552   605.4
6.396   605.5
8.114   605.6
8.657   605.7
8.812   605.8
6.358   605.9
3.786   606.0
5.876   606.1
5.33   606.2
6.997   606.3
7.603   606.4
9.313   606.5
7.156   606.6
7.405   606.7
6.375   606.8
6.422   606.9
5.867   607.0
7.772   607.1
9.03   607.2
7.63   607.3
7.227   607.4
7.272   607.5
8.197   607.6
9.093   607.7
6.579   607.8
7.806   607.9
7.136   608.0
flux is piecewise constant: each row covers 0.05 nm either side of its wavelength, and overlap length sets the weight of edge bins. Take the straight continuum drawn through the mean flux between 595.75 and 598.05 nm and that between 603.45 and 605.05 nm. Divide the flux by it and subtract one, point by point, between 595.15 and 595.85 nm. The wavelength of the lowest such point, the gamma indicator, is 595.6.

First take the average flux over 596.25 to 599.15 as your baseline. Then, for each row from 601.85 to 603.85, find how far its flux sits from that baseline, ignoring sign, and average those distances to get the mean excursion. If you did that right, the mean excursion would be 1.35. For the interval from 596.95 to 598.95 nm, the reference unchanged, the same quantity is 1.10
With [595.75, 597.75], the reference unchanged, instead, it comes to 1.02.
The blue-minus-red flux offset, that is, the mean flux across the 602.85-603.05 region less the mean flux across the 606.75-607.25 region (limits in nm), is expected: 2.4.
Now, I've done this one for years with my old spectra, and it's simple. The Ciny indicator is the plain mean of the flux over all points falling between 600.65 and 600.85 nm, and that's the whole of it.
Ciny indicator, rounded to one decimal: 8.7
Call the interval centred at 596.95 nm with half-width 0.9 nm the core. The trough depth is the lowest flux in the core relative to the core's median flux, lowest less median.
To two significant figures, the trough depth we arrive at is -2.6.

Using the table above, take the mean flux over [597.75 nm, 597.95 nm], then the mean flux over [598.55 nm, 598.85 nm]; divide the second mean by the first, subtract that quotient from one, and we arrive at -0.32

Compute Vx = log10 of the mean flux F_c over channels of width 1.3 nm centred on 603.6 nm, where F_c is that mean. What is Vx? 0.91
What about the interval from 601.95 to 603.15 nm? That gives 0.93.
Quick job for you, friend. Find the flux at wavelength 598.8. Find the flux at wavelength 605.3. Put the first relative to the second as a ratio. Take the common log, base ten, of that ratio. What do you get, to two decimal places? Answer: -0.08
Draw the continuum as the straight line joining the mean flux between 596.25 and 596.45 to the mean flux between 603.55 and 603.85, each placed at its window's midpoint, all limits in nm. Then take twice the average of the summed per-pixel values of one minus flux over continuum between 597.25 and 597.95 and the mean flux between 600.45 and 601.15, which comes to 7.8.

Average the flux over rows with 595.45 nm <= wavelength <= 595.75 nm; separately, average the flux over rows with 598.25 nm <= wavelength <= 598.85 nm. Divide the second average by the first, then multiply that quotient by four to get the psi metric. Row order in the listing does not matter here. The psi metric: 3.6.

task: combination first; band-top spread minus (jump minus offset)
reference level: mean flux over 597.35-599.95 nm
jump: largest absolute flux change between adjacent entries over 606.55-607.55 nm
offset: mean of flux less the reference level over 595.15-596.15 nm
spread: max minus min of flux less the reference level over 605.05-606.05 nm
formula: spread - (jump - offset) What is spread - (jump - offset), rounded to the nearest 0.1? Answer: 5.2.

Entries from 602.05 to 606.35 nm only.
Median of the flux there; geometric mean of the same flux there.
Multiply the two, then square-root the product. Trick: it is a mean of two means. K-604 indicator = 7.69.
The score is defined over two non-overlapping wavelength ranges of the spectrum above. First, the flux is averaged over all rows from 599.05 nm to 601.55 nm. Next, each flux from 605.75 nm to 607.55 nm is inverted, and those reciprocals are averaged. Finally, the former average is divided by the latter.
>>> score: 48.5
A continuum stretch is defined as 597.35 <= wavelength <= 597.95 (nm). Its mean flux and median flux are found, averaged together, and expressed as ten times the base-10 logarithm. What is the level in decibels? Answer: 8.08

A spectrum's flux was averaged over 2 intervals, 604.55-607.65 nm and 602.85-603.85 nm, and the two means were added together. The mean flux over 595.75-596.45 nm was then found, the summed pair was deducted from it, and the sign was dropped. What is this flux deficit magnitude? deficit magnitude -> 8.15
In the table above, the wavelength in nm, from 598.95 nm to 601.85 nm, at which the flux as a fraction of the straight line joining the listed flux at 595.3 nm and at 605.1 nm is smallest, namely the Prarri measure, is 599.9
